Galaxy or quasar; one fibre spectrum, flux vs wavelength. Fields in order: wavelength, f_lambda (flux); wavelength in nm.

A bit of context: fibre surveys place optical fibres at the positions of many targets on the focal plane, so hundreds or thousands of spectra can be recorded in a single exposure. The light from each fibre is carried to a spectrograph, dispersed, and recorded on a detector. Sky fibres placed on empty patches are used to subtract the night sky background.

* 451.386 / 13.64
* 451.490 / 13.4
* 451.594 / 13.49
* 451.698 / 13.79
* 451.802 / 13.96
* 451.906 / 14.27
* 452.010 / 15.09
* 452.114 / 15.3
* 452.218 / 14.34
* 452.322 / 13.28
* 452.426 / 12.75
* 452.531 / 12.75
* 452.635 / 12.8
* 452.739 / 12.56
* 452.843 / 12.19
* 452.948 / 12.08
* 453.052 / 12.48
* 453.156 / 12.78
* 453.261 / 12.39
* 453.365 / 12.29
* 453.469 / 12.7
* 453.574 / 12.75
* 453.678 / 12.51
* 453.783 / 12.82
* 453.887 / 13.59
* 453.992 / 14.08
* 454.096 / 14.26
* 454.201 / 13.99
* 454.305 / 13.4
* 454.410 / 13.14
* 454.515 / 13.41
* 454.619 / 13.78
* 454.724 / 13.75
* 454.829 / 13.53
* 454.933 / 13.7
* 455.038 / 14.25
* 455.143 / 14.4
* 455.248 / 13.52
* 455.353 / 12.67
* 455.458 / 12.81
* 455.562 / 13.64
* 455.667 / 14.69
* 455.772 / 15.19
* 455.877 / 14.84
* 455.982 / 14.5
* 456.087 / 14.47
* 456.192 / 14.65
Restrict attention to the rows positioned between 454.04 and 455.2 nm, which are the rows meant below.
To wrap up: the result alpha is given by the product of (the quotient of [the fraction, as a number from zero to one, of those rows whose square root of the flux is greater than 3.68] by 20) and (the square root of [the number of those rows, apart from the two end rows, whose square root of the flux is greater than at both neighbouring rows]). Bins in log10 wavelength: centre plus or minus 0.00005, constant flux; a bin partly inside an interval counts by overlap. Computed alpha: 0.032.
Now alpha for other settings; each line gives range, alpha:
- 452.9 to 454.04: 0.013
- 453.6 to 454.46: 0.025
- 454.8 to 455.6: 0.025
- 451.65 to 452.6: 0.033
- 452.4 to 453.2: 0.000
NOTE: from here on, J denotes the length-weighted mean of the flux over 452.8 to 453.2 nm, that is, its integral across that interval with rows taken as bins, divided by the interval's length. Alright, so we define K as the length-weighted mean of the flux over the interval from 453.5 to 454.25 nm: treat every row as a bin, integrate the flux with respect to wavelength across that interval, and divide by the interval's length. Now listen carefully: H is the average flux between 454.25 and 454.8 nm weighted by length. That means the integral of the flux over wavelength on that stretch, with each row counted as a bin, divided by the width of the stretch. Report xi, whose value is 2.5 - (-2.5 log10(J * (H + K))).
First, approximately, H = 13.5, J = 12.4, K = 13.4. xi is 8.81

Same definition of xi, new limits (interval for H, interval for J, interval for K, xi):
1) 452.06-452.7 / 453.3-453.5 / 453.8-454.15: 8.84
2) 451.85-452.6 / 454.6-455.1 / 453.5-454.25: 8.94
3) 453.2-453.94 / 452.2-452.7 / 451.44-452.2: 8.87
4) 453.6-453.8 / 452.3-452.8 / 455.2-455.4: 8.79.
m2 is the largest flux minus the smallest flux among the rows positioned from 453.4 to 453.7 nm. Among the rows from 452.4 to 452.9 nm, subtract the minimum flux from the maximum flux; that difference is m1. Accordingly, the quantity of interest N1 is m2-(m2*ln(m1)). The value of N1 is 0.36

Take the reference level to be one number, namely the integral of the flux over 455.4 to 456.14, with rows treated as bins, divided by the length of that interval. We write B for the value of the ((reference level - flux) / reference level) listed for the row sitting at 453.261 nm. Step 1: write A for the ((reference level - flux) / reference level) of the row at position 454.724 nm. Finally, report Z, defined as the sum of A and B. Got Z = 0.173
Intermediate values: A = 0.039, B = 0.13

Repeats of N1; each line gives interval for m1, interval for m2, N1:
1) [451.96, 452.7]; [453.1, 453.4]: 0.03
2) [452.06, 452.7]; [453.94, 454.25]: 0.02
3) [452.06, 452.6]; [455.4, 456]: 0.15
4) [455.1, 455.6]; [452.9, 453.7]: 0.32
